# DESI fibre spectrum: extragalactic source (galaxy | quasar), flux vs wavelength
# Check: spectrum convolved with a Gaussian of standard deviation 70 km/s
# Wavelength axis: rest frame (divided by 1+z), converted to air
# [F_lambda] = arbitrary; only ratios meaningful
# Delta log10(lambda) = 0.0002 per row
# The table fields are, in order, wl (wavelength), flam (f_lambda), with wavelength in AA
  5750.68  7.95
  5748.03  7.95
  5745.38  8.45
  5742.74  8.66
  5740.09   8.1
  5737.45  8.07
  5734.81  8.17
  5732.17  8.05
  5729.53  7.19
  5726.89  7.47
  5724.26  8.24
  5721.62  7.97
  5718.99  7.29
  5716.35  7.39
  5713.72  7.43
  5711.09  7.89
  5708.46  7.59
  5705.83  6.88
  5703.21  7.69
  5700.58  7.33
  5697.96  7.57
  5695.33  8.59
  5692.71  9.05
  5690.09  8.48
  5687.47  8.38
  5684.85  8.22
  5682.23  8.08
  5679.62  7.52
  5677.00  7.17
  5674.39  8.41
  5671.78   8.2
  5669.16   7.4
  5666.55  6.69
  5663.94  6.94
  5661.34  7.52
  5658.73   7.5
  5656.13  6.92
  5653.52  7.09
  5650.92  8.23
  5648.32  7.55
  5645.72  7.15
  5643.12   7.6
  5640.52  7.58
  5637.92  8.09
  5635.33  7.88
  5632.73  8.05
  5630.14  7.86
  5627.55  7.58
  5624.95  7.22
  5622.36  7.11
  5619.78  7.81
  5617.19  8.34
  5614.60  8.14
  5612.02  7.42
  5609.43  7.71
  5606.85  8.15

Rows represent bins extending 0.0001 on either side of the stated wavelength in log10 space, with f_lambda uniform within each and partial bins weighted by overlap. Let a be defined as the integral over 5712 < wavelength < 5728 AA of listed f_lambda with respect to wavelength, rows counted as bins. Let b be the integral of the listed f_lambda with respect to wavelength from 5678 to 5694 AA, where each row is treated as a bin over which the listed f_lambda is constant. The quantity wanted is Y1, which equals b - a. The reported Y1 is 10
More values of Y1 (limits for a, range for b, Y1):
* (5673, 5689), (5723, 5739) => -2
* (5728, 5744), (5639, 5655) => -8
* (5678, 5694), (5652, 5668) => -18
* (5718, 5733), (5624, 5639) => 1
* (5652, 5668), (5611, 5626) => 1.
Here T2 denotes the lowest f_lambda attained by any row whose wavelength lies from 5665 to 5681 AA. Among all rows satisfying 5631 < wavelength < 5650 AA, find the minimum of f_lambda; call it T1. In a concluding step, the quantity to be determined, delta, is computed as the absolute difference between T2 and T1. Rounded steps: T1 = 7.15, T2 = 6.69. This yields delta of 0.5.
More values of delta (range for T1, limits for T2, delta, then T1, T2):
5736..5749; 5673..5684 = 0.8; 7.95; 7.17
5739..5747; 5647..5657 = 1.2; 8.1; 6.92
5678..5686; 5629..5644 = 0.1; 7.52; 7.58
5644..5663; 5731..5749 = 1.0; 6.92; 7.95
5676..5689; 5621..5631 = 0.1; 7.17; 7.11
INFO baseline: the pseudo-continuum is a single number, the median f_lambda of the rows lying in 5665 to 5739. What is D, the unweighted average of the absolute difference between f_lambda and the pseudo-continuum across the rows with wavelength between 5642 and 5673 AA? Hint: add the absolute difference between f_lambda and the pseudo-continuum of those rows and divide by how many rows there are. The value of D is 0.53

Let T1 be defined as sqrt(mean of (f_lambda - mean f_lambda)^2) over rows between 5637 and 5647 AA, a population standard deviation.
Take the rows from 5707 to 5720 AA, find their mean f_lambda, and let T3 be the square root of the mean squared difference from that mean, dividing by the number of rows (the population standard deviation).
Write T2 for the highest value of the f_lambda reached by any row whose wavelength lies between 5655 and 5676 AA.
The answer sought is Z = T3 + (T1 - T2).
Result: -7.9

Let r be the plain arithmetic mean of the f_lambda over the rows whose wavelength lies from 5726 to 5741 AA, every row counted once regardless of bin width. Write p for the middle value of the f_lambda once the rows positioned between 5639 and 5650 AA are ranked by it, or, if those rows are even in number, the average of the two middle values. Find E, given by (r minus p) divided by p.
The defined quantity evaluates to 0.037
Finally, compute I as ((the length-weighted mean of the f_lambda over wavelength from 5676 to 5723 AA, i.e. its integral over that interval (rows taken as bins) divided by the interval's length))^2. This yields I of 61.0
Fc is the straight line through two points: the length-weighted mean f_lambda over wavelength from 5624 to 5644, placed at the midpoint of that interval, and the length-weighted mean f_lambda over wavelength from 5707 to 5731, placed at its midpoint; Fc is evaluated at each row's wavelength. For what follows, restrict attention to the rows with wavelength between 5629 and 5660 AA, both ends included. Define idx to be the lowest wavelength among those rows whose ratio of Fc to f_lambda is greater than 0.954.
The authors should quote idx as 5630.14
